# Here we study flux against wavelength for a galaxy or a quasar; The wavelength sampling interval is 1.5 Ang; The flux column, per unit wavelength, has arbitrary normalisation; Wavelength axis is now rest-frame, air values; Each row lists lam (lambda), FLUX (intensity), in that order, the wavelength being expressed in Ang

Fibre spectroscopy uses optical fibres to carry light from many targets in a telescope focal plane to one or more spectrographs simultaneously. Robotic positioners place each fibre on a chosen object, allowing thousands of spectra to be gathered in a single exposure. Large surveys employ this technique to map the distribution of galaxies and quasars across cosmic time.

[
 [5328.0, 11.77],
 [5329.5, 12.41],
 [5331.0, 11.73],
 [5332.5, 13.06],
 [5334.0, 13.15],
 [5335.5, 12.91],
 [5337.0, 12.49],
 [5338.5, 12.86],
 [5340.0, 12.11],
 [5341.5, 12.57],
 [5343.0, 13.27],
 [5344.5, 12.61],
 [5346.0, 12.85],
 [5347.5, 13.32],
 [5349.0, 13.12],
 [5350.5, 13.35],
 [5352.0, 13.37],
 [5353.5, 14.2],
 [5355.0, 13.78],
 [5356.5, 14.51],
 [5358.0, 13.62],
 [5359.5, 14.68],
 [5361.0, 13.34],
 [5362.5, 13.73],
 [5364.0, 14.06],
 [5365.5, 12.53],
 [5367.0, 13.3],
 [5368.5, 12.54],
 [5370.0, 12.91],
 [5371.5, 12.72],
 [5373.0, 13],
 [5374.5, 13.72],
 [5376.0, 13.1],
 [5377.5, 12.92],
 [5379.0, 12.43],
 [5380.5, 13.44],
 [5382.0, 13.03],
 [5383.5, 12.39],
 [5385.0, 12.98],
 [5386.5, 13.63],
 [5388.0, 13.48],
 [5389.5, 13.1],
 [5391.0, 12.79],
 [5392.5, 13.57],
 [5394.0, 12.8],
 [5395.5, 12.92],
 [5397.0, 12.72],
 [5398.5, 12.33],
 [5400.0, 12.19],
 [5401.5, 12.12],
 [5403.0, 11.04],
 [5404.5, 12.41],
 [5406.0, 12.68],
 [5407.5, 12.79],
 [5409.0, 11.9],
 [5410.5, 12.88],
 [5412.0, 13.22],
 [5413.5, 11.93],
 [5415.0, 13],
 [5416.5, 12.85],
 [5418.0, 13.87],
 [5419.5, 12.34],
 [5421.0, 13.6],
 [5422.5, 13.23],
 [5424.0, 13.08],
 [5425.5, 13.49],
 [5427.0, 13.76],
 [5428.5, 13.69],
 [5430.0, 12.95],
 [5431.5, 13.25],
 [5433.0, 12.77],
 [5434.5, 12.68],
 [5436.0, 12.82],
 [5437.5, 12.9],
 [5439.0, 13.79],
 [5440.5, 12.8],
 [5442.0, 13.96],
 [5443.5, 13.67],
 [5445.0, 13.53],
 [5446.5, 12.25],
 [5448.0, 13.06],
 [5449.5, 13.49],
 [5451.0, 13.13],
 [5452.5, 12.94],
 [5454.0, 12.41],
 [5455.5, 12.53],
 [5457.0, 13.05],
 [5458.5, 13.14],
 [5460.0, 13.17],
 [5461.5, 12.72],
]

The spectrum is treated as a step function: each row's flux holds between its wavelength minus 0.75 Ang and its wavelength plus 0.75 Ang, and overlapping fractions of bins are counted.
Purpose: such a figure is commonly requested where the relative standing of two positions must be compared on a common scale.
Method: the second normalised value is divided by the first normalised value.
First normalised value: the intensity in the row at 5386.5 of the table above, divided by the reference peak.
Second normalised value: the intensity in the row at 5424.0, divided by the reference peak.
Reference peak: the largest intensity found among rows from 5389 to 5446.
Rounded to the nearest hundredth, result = 0.96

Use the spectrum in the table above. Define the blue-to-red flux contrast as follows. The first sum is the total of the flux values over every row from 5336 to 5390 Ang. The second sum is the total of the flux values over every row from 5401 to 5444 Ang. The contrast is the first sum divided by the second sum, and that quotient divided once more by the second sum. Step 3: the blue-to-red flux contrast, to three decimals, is 0.003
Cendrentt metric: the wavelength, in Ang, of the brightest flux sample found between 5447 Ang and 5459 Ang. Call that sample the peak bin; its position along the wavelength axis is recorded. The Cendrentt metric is 5449.5 Ang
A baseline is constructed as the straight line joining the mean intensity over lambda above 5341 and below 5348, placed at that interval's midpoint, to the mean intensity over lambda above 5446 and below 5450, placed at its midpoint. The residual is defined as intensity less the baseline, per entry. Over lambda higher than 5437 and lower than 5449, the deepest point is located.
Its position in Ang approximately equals 5446.5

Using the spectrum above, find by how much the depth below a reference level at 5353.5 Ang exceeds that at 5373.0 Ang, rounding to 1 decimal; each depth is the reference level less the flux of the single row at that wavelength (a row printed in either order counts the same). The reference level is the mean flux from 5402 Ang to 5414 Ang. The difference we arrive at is -1.2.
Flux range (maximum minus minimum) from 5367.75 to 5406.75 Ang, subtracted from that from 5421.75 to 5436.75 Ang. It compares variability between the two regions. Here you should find -1.6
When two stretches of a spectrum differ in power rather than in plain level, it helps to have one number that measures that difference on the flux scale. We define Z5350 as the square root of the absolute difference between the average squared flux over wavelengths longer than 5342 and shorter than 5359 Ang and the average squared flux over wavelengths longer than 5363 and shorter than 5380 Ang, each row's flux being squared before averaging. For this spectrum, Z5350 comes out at 3.4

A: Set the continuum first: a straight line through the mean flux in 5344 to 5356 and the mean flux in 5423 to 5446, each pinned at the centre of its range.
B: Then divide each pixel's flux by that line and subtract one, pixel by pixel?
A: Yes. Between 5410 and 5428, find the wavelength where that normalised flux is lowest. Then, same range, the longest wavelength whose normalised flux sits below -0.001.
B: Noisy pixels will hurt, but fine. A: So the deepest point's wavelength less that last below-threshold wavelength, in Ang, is -10.5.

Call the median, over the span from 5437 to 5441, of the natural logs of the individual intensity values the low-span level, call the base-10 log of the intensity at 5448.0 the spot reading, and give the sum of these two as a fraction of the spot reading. 3.29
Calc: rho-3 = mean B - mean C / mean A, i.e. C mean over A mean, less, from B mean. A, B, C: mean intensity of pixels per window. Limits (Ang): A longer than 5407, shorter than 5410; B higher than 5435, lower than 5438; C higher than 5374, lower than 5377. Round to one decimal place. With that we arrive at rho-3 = 11.8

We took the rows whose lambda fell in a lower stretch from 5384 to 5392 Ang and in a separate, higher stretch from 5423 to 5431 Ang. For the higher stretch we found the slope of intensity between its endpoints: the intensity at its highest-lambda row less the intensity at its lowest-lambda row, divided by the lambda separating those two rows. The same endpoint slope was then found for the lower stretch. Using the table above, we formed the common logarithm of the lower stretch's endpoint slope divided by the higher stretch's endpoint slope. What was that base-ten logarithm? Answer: 0.16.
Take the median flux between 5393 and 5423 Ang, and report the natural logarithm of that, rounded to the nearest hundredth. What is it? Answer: 2.55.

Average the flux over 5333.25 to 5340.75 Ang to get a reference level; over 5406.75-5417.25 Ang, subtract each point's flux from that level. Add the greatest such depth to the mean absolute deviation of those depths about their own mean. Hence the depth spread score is 1.2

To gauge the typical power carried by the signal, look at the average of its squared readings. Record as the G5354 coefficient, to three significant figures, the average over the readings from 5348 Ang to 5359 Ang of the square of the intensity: 188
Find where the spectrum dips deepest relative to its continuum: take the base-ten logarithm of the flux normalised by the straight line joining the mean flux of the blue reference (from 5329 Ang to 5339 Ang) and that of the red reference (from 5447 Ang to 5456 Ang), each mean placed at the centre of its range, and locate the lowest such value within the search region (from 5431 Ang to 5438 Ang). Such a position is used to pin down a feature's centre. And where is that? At 5434.5 Ang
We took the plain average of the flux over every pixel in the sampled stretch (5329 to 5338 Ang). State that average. 12.6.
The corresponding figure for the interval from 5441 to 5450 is 13.3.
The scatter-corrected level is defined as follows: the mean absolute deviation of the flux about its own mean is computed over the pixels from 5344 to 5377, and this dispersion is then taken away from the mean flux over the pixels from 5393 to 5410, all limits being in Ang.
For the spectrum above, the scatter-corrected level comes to 11.9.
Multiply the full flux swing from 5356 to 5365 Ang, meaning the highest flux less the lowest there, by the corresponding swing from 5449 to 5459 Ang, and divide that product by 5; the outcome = 0.29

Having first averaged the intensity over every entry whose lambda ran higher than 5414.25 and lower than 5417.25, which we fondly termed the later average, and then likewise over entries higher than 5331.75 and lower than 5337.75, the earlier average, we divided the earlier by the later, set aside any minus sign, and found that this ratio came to 0.998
